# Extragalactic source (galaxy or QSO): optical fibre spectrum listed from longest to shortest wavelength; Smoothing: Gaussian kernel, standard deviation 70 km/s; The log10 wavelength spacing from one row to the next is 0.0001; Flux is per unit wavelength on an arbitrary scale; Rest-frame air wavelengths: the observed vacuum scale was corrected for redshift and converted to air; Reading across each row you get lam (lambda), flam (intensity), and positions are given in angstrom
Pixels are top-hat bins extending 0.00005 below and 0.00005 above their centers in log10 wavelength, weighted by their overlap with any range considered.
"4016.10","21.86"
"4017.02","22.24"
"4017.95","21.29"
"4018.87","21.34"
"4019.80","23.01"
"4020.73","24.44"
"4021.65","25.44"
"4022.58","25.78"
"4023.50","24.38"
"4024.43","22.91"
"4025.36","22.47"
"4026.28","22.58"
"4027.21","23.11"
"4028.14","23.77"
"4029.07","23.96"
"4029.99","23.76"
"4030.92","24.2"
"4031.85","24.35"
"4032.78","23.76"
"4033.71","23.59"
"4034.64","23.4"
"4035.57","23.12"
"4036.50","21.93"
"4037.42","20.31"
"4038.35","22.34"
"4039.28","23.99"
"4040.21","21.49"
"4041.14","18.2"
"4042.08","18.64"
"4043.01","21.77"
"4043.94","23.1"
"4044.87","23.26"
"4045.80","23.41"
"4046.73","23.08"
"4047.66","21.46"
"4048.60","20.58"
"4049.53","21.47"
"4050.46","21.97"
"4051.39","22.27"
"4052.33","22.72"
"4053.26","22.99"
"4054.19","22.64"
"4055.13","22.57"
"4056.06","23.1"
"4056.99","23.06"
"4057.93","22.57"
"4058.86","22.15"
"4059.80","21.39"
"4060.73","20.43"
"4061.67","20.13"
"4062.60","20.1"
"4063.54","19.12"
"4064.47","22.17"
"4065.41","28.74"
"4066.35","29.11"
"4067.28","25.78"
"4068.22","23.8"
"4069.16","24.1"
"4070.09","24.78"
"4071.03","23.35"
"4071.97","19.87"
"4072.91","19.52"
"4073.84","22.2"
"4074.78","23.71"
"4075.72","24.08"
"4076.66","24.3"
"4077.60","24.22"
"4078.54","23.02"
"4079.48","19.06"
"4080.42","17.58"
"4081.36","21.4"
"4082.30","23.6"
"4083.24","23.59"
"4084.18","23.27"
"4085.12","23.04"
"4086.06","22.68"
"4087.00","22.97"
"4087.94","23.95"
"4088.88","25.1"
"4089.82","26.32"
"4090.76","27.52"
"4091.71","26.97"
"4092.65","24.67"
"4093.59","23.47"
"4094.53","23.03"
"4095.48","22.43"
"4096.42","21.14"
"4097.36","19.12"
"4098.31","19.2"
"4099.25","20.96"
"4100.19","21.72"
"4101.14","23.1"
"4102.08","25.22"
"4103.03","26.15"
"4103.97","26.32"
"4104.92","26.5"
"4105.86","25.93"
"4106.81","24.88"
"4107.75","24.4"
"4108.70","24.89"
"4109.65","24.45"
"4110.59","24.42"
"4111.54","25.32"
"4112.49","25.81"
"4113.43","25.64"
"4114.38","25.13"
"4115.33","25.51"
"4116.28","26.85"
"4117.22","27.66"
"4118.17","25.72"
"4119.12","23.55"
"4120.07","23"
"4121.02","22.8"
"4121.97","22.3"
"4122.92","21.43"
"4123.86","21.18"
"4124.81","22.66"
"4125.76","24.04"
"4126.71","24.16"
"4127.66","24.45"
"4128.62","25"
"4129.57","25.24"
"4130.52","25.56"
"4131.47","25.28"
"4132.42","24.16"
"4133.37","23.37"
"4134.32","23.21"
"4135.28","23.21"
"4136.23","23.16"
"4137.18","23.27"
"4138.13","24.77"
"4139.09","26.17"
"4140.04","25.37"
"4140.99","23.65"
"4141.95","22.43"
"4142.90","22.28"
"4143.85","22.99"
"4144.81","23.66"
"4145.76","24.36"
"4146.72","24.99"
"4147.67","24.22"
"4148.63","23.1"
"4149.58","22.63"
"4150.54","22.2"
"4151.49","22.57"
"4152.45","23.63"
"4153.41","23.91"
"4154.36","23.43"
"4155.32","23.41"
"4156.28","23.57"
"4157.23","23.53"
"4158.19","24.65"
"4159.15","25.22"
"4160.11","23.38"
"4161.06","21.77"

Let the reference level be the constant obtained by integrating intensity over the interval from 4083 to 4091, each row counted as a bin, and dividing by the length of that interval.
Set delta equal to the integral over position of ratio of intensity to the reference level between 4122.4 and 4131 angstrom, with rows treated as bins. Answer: 8.4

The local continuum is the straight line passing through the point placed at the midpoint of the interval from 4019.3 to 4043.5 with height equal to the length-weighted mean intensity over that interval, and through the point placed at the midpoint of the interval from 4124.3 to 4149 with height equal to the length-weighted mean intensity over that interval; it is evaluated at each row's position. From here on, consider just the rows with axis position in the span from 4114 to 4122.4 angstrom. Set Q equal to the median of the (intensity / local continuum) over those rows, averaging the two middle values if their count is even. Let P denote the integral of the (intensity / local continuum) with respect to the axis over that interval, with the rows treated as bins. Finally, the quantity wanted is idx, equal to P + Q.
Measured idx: 10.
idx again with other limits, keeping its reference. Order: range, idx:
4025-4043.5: 19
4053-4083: 30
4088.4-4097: 10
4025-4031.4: 8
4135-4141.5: 8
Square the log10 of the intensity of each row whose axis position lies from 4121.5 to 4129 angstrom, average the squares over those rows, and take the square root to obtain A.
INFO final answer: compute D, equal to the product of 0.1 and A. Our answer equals 0.136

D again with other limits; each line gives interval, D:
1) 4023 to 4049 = 0.135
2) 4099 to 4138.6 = 0.139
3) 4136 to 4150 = 0.138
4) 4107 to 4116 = 0.140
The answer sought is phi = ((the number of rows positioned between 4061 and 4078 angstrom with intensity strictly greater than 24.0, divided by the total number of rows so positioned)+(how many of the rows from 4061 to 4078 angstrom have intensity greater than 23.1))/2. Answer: 5.7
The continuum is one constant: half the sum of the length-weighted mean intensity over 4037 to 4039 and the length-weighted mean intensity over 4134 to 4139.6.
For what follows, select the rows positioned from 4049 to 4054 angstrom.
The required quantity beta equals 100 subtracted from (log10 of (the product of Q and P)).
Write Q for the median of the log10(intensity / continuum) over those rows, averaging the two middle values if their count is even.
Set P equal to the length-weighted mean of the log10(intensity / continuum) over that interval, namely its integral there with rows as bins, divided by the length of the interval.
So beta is -104.0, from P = -0.010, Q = -0.010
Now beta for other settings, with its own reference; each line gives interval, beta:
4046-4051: -103.3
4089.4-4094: -102.5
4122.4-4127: -105.1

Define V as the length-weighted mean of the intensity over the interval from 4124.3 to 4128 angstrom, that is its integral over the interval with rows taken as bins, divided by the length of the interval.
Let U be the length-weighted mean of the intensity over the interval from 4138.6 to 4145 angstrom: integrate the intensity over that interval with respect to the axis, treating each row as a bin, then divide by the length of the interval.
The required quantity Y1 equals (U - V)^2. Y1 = 0.0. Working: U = 23.8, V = 23.8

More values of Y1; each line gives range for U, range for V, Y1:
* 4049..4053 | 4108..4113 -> 7.9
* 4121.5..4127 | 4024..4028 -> 0.1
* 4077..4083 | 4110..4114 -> 13.6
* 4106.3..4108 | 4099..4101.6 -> 7.4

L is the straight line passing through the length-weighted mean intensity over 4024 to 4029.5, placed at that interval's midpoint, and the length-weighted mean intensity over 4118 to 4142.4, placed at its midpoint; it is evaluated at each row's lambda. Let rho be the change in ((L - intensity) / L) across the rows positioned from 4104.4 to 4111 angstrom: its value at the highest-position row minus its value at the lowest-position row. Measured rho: 0.09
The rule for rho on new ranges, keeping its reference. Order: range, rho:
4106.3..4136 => 0.08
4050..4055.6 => -0.02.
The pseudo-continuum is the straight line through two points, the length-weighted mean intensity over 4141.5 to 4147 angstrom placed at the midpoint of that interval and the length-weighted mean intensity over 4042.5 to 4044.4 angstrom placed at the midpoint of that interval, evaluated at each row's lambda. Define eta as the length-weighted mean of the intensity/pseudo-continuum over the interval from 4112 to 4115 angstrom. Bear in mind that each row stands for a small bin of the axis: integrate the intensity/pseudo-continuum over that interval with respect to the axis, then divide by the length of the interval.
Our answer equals 1.10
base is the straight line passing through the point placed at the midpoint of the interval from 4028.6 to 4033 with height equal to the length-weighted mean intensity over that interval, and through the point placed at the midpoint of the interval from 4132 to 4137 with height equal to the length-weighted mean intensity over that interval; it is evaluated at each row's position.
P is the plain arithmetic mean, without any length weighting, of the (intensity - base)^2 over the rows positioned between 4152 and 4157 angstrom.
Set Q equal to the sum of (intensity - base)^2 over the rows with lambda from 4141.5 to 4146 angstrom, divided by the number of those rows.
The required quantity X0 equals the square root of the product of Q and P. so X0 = 0.3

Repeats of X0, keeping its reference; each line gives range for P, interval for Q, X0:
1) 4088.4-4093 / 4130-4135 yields 3.5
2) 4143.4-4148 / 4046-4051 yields 2.3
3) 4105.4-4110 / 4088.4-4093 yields 3.9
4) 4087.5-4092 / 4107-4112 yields 3.2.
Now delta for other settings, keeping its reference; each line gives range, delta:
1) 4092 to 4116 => 23.8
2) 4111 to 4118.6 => 8.1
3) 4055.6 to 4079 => 22.2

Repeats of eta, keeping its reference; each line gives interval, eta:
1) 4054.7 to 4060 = 1.00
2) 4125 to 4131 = 1.06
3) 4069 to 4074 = 0.98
